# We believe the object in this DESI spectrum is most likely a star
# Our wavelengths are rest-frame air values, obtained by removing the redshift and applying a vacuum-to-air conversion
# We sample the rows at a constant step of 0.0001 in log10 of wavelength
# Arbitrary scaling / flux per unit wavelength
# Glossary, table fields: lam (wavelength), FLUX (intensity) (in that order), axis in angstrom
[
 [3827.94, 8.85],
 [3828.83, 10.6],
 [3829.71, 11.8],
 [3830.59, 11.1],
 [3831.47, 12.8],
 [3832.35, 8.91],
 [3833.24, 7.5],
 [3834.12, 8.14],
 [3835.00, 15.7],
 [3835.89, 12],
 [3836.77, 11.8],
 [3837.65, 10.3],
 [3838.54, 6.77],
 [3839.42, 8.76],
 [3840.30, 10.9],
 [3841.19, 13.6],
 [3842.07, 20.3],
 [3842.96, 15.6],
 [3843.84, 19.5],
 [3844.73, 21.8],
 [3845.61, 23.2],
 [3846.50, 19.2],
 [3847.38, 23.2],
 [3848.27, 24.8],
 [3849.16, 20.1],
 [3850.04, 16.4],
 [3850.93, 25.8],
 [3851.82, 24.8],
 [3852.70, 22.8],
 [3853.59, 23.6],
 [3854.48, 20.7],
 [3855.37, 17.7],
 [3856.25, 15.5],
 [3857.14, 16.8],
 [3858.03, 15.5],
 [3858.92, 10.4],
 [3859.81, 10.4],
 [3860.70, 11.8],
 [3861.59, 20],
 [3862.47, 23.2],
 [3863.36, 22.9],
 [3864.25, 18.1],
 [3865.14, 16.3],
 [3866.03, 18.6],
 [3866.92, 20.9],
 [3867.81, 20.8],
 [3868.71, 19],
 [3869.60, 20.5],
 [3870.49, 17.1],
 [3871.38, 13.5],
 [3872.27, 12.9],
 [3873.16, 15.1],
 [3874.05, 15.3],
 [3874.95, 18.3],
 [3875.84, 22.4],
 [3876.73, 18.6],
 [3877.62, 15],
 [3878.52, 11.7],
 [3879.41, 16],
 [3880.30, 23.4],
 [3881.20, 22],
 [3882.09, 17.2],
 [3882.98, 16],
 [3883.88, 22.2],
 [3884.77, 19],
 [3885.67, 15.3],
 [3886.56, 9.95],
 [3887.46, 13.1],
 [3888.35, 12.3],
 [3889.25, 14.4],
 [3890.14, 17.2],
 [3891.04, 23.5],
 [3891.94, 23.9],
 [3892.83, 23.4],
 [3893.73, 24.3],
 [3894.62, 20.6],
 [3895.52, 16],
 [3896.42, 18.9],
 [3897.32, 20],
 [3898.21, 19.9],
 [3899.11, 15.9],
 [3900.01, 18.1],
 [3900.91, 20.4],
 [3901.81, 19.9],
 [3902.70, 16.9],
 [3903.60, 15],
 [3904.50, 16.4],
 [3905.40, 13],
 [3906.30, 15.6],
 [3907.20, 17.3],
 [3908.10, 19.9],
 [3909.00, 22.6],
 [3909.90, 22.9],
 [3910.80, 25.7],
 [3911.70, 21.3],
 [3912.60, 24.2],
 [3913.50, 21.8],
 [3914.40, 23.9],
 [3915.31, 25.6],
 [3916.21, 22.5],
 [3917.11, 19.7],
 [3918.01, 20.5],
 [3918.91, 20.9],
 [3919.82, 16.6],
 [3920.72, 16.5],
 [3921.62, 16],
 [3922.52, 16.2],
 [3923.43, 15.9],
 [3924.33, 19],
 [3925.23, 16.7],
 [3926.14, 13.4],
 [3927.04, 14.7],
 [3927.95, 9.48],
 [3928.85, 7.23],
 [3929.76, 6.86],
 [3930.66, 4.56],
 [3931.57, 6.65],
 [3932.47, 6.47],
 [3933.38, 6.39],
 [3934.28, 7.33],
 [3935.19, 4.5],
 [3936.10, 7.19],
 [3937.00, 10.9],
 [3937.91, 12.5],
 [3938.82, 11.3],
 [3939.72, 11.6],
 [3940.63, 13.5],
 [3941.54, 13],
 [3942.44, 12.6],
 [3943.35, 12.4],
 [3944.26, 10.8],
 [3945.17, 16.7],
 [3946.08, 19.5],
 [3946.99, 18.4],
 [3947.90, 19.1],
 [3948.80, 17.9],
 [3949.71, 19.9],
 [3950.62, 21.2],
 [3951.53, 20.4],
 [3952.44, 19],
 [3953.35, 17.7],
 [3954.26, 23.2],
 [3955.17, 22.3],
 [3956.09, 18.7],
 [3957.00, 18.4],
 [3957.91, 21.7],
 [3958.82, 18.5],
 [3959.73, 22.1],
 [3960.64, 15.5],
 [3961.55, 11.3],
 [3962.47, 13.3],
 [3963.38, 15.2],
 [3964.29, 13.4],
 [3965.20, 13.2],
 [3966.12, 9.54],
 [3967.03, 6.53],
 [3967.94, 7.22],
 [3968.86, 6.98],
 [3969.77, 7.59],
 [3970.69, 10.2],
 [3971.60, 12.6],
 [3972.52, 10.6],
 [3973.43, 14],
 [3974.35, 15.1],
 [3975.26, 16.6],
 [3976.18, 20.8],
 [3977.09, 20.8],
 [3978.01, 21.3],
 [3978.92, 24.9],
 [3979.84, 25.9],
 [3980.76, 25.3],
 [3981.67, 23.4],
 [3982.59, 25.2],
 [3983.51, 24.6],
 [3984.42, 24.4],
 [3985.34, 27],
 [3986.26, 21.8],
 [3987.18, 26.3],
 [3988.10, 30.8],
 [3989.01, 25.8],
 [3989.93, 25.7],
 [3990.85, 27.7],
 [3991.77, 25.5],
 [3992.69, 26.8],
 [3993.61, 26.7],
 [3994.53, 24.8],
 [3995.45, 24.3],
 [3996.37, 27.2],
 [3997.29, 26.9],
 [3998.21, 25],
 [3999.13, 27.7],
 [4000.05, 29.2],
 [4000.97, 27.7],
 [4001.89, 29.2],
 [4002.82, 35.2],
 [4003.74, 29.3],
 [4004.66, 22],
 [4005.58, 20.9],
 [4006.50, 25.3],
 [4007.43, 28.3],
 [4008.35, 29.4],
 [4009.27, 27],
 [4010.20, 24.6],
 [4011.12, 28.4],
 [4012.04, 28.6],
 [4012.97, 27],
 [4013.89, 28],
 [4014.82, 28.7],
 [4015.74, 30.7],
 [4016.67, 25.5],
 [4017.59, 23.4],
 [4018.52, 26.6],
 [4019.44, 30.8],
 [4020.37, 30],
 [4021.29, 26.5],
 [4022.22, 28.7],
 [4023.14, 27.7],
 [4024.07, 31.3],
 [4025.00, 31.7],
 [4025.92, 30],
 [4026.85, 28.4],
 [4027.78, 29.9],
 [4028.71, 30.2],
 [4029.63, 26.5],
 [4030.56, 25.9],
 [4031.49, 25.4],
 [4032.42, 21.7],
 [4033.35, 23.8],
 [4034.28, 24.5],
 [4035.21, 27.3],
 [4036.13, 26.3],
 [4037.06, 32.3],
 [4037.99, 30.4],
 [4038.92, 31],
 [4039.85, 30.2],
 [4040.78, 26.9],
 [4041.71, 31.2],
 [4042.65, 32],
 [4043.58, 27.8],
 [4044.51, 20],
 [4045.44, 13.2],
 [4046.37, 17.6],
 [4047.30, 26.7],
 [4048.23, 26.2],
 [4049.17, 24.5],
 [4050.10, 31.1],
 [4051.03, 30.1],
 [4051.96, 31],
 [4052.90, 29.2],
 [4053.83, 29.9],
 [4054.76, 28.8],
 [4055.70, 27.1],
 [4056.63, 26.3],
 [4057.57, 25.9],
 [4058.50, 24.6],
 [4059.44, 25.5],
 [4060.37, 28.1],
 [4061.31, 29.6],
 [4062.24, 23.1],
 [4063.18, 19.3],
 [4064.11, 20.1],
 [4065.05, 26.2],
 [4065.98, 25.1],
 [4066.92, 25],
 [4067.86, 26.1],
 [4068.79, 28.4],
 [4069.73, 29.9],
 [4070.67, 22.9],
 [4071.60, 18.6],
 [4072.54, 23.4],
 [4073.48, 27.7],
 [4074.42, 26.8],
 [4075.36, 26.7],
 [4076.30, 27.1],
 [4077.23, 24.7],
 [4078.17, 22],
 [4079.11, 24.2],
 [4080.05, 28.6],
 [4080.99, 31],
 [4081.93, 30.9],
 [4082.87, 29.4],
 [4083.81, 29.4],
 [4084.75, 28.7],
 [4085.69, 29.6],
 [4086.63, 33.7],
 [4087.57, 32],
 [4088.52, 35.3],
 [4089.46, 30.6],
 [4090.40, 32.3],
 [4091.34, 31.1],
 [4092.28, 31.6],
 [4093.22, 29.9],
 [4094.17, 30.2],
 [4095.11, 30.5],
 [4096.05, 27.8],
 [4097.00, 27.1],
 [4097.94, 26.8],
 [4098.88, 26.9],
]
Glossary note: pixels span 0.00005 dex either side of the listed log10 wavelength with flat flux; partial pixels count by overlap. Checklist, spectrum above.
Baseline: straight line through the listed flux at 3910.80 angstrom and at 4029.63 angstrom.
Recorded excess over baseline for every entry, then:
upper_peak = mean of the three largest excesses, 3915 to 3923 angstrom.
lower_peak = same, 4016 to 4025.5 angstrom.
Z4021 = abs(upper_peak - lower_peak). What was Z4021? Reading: 7.6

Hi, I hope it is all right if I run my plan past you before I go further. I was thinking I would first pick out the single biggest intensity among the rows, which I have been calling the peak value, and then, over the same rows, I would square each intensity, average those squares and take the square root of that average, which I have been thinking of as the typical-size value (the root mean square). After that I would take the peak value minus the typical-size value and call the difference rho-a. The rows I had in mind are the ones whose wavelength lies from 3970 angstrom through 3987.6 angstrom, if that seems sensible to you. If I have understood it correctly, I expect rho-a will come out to 5.7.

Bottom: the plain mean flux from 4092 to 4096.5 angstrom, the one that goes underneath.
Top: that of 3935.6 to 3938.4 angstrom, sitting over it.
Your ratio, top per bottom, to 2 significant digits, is 0.34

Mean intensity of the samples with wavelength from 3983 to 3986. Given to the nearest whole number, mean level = 25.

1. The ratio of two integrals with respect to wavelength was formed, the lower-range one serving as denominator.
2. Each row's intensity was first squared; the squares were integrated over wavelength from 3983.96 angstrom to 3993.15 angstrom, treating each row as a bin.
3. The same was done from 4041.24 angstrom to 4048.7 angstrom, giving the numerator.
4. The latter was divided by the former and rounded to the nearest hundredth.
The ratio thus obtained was 0.74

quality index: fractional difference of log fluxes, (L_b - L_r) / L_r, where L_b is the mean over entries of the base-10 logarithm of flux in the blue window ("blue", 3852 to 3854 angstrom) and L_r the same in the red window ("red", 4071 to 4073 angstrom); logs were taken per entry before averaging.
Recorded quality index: 0.035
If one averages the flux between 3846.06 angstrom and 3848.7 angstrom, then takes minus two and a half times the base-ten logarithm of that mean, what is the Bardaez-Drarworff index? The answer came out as -3.4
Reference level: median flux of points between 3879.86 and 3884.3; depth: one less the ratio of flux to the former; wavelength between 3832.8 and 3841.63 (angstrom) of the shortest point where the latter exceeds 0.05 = 3833.24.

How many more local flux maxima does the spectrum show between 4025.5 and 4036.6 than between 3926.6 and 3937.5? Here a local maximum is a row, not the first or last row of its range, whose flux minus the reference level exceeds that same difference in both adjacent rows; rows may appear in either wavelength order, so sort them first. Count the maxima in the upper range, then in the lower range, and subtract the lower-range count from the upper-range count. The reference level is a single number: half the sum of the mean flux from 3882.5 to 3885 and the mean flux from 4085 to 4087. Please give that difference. 0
